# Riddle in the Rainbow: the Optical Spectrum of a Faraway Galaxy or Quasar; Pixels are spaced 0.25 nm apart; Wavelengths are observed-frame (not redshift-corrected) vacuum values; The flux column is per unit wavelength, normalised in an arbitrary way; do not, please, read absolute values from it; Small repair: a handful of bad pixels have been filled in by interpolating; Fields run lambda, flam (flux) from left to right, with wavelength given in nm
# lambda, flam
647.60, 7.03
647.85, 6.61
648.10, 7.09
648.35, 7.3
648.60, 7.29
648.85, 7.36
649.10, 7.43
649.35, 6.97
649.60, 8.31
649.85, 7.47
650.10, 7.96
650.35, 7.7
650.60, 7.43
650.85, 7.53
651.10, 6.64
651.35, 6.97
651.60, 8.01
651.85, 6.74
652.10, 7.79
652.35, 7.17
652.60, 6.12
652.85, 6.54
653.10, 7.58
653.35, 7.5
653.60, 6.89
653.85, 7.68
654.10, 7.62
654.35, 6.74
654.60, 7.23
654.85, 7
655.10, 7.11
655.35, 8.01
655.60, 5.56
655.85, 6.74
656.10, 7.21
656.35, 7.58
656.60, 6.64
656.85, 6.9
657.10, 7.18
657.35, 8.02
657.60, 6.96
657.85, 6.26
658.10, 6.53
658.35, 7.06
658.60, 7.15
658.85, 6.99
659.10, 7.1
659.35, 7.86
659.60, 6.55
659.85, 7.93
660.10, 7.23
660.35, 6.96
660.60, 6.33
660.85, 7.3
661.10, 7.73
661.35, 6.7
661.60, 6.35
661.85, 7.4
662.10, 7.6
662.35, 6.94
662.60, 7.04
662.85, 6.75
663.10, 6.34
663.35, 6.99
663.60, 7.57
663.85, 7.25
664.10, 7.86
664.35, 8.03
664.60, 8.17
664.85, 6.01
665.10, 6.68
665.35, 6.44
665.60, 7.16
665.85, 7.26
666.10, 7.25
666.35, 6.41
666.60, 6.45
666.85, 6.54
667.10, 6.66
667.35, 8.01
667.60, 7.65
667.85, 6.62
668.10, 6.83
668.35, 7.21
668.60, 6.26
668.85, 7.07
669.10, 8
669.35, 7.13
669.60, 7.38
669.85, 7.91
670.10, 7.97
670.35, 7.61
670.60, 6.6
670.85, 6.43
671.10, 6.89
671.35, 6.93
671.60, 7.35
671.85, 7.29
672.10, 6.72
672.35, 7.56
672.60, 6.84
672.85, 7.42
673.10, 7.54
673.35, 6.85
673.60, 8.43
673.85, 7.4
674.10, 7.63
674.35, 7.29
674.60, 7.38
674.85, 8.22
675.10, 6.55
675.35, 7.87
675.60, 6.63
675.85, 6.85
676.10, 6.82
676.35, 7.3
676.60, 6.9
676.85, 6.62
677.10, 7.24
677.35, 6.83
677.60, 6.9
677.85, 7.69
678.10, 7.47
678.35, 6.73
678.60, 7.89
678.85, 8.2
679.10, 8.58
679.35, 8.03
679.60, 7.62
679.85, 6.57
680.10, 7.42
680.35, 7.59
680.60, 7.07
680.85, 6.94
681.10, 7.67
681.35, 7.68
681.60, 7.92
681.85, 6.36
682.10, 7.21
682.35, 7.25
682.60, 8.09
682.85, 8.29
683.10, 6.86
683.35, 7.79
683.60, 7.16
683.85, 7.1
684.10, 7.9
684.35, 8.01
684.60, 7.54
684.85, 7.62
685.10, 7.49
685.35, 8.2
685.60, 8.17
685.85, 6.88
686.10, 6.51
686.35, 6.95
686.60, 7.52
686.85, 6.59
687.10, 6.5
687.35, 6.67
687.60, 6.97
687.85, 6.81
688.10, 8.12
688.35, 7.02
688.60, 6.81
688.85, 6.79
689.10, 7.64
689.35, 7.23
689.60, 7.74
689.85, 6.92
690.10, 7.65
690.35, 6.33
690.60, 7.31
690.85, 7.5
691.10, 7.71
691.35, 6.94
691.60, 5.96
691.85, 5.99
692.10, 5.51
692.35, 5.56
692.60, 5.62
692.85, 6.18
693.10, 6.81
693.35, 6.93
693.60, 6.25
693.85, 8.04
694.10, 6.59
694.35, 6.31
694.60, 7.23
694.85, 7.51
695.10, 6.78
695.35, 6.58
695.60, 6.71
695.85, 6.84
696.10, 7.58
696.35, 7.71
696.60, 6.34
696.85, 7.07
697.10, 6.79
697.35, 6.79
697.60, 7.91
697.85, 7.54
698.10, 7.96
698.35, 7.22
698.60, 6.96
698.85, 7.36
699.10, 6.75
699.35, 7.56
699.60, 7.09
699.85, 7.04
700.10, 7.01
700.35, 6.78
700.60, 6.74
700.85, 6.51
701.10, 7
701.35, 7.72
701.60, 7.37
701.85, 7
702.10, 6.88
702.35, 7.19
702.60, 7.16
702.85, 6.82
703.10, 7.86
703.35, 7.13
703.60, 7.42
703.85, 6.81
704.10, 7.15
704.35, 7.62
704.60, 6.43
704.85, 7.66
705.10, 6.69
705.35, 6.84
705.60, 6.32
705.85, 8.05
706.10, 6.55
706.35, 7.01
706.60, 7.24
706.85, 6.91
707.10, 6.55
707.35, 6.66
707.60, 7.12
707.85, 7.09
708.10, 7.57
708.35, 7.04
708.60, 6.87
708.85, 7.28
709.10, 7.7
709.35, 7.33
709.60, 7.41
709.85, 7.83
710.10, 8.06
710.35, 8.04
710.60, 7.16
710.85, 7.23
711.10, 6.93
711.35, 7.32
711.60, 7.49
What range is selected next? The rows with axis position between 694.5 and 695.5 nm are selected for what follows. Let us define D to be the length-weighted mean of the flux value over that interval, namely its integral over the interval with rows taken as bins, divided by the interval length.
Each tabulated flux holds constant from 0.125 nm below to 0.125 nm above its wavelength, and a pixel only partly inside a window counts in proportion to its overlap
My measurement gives 7.0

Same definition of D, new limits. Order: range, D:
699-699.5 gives 7.2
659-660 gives 7.4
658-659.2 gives 7.0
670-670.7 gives 7.4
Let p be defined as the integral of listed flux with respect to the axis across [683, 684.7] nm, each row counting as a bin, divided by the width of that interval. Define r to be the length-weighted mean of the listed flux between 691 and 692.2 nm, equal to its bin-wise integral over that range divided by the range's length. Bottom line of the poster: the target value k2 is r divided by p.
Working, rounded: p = 7.49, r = 6.41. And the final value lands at 0.86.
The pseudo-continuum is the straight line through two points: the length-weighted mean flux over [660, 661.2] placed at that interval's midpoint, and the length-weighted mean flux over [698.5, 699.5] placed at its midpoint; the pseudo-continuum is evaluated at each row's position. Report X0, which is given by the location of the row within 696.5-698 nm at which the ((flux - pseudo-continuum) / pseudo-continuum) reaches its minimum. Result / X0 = 696.60 nm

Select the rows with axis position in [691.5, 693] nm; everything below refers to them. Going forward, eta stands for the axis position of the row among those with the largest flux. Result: 692.85 nm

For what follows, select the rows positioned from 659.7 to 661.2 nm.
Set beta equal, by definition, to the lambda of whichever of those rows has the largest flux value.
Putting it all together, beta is 659.85 nm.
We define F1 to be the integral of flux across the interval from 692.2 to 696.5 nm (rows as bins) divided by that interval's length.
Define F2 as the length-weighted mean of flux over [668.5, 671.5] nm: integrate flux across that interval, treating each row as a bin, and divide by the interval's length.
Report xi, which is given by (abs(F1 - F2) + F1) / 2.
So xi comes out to 3.60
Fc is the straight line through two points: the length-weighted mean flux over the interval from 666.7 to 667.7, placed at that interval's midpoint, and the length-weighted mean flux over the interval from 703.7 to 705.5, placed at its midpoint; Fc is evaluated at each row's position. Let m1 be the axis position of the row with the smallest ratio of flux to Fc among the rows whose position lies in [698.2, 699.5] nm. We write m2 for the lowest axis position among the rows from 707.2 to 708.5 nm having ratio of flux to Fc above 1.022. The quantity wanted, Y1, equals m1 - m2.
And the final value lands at -9.00 nm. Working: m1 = 699.10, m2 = 708.10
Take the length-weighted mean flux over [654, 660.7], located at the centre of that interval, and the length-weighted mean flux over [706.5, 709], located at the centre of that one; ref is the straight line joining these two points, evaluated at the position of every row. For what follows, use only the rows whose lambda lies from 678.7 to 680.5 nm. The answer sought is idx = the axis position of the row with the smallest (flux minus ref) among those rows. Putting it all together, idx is 679.85 nm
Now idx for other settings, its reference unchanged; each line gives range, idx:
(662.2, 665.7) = 664.85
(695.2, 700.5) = 696.60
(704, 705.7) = 705.60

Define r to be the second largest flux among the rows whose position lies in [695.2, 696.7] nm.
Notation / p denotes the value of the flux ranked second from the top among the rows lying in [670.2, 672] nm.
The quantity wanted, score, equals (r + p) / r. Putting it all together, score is 1.97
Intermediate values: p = 7.35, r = 7.58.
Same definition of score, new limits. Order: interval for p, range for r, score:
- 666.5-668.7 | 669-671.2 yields 1.96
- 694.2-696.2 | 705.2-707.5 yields 2.04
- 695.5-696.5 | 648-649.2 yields 2.03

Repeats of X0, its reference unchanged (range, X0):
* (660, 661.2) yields 660.60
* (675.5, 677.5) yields 676.85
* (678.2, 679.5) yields 678.35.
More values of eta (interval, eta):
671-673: 672.35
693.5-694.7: 693.85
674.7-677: 674.85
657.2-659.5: 657.35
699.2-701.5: 701.35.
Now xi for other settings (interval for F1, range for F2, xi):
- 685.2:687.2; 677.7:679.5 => 3.89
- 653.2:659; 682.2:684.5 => 3.80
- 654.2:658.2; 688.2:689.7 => 3.61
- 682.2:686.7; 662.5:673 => 3.96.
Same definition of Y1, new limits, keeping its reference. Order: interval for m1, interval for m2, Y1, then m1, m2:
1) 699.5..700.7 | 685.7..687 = 14.00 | 700.60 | 686.60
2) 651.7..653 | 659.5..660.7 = -7.25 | 652.60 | 659.85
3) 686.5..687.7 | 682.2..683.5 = 4.50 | 687.10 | 682.60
